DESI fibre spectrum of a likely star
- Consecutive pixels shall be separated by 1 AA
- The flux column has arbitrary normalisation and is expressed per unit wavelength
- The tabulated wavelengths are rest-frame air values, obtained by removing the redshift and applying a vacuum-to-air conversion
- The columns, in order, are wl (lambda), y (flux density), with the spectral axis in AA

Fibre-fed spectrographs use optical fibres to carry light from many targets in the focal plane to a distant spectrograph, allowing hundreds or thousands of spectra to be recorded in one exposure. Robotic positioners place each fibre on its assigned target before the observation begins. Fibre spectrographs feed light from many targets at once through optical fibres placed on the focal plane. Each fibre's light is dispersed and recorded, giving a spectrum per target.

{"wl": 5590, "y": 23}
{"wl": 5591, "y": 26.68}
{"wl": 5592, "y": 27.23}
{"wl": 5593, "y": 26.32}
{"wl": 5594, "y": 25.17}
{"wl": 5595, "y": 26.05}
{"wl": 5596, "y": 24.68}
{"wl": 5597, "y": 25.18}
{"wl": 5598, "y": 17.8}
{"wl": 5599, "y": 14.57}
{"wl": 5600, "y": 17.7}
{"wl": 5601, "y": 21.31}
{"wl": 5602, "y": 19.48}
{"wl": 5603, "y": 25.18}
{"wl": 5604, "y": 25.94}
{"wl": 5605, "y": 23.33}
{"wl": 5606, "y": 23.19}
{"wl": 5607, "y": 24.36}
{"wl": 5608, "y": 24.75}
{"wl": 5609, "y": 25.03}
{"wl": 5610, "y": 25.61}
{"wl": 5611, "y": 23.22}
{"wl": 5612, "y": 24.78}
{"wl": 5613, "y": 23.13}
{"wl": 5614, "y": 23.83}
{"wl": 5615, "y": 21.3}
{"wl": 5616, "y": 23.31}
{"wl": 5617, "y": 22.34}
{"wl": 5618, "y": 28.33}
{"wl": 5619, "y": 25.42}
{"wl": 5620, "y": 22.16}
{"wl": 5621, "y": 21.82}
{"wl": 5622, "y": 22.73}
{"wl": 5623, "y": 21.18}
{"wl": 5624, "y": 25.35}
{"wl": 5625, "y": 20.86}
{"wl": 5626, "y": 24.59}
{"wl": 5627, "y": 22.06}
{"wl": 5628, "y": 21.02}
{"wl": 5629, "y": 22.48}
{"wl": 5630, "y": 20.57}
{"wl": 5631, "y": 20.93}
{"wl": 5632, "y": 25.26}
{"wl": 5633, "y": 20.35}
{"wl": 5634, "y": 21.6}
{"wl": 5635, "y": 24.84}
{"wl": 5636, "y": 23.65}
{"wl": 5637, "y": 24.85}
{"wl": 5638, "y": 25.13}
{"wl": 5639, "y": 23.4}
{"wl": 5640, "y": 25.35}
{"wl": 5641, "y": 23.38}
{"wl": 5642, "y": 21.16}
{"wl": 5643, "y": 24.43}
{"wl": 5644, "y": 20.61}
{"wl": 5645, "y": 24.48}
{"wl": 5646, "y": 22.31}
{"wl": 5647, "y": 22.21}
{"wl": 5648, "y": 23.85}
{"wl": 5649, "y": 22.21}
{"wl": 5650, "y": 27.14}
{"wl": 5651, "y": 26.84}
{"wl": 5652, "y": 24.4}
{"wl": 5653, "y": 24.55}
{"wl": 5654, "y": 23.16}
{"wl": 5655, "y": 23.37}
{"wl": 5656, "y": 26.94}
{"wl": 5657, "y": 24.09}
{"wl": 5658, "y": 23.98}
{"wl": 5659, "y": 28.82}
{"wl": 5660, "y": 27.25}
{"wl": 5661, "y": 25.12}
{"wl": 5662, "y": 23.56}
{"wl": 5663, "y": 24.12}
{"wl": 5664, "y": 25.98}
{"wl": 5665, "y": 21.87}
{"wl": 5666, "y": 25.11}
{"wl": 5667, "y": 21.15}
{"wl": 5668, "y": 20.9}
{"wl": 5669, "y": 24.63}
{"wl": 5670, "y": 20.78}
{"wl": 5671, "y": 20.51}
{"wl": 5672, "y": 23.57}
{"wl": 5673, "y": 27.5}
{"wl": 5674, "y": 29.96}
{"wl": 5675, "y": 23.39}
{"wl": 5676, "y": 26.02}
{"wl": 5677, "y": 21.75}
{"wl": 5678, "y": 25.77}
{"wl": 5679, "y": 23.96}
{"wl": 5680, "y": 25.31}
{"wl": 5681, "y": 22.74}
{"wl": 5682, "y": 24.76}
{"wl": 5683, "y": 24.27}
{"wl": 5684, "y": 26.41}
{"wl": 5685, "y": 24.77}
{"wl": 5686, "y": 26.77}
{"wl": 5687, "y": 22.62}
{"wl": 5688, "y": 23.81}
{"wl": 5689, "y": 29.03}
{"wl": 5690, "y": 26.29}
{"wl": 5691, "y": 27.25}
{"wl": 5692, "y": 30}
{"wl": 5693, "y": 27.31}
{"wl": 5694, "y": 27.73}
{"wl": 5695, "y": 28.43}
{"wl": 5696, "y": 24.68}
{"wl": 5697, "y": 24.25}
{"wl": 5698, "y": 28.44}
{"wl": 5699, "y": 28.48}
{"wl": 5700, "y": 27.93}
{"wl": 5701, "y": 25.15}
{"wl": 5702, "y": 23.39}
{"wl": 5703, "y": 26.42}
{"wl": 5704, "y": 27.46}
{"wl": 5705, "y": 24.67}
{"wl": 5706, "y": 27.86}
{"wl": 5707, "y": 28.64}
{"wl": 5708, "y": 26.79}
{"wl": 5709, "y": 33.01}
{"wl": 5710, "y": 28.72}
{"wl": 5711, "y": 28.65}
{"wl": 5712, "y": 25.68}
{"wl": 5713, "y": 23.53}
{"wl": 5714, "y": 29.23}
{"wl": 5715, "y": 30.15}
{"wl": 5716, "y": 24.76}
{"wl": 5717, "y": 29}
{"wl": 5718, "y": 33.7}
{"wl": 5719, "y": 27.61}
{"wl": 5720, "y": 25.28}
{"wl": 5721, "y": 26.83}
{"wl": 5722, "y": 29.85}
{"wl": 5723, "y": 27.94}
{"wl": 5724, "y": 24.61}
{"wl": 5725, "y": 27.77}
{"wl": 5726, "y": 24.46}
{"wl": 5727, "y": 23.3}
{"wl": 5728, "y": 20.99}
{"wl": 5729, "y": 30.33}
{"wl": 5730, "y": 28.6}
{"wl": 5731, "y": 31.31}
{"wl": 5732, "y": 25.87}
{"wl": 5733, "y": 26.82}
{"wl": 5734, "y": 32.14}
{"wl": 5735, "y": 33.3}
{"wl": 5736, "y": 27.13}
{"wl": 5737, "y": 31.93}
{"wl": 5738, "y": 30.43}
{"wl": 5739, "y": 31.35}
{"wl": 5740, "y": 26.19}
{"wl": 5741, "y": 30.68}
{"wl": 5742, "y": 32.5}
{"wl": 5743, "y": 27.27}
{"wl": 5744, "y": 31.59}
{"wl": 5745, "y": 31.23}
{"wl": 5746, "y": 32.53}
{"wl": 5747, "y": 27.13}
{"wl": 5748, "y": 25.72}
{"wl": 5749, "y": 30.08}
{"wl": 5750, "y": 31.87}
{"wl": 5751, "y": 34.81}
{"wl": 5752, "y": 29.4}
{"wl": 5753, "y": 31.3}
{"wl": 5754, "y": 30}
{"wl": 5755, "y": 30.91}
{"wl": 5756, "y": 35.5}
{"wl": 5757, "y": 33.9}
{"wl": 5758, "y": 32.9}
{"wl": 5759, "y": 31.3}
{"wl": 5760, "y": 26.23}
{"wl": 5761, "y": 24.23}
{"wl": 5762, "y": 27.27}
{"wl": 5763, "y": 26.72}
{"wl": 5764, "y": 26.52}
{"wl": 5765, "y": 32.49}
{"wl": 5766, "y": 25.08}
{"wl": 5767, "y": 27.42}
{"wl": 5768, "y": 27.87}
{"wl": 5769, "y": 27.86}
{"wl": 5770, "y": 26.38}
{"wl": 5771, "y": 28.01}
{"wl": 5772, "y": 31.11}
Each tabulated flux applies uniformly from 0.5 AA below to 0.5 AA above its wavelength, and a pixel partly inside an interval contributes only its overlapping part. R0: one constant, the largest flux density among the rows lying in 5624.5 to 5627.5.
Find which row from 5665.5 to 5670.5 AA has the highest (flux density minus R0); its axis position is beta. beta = 5666 AA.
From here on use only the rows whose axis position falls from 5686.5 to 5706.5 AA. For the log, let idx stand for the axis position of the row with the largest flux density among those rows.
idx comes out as 5692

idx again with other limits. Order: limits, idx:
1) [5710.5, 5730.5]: 5718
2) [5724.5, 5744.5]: 5735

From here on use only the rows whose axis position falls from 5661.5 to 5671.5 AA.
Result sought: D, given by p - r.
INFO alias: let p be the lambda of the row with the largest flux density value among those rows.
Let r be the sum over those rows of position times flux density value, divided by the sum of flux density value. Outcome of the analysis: -2.4 AA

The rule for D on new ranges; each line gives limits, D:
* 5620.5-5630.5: -1.5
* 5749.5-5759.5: 1.5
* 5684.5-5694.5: 2.4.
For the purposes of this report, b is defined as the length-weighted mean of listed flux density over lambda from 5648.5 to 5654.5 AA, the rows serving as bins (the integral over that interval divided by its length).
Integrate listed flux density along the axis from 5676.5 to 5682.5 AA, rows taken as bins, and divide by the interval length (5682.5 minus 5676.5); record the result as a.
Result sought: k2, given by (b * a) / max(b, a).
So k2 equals 24.0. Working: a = 24.0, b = 25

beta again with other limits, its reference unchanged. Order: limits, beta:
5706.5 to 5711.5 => 5709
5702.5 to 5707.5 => 5707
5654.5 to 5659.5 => 5659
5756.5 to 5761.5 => 5757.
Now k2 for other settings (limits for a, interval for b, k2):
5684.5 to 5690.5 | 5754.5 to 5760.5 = 25.5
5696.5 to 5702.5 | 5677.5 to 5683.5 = 24.5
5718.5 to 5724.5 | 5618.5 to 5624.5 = 23.1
